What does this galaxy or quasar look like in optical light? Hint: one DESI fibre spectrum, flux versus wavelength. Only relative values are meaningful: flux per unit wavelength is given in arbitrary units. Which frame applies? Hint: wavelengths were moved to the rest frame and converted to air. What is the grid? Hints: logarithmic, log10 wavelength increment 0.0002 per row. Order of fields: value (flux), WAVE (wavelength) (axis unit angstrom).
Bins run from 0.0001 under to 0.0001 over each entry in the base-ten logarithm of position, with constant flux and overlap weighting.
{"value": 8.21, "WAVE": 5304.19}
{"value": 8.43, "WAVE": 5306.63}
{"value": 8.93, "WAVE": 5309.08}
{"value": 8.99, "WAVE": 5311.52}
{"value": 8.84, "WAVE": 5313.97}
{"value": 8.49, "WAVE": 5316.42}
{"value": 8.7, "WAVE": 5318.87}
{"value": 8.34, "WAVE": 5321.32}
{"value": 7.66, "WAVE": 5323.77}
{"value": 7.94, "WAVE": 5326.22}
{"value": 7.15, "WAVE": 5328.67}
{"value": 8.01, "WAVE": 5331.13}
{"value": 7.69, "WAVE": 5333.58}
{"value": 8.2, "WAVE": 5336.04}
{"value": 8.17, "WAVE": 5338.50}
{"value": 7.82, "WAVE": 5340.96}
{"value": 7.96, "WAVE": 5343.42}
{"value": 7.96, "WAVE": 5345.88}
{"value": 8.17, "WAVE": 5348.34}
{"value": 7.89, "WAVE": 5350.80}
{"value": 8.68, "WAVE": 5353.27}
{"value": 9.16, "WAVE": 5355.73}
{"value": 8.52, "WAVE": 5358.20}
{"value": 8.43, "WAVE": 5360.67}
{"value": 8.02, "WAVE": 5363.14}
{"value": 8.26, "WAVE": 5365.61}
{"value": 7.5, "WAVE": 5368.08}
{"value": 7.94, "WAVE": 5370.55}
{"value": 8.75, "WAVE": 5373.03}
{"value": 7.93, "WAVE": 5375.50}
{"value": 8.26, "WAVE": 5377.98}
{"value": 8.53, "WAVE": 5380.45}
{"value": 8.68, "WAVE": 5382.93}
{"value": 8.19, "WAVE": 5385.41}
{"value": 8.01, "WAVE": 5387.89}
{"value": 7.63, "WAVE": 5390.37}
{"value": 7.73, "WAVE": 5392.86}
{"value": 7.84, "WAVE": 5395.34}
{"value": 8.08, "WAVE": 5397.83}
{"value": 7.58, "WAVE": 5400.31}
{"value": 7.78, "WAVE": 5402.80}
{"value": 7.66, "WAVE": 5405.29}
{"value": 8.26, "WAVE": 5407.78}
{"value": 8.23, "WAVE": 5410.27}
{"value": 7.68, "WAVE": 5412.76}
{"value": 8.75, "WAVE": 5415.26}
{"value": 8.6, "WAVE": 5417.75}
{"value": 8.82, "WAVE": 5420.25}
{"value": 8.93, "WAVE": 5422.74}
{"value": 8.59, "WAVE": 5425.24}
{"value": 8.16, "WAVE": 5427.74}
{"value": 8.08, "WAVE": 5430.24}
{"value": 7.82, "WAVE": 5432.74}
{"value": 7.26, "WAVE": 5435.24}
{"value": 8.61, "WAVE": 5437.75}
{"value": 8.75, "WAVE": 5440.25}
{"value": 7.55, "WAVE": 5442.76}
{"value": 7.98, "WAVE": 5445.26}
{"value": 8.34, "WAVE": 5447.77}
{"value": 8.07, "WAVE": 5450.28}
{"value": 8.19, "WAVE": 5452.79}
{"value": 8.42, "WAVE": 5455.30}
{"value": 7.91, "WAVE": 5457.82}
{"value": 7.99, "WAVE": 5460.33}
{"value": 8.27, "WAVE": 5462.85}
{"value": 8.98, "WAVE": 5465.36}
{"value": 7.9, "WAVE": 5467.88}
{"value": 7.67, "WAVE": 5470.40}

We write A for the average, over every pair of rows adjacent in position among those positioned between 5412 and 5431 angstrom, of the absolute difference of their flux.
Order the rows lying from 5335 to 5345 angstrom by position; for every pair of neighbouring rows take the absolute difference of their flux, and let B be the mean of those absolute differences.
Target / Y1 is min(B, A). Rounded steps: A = 0.343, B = 0.17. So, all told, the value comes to 0.17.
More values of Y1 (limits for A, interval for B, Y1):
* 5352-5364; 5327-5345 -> 0.37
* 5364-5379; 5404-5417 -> 0.56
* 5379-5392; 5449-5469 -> 0.30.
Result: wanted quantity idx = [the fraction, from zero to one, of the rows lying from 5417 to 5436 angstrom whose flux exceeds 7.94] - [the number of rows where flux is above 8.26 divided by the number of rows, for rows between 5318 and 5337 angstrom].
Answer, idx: 0.50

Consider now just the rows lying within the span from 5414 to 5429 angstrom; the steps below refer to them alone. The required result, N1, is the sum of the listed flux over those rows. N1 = 52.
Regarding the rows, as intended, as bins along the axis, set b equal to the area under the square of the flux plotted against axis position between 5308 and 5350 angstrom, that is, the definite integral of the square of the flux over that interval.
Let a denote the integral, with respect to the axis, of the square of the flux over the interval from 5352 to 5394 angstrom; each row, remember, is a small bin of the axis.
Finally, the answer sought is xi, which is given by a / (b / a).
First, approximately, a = 2865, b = 2815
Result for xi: 2917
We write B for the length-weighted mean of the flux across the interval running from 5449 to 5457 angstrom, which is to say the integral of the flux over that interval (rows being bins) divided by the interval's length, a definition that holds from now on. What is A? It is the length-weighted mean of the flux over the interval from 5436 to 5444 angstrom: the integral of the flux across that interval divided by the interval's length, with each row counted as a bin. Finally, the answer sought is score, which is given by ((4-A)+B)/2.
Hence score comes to 1.98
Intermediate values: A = 8.23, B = 8.20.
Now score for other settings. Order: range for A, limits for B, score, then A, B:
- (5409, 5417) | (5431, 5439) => 1.83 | 8.24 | 7.91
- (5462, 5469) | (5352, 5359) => 2.20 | 8.40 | 8.80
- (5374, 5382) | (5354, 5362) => 2.21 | 8.28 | 8.69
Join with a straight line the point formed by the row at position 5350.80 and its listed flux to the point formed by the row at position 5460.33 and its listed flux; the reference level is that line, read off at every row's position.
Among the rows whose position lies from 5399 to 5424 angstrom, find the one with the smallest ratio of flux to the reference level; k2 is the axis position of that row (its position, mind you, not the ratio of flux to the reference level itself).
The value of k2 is 5400.31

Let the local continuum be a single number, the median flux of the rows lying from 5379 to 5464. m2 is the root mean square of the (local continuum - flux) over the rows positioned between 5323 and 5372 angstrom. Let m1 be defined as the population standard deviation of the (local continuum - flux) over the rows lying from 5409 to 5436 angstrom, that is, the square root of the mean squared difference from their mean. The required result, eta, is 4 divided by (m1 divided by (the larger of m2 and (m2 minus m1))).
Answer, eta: 3.40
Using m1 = 0.50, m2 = 0.43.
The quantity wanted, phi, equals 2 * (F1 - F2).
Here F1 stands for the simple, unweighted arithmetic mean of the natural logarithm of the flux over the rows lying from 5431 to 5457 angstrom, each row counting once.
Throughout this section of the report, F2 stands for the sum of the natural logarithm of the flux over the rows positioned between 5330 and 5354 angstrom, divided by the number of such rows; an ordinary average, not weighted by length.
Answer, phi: 0.01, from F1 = 2.09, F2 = 2.086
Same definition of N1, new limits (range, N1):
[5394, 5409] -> 47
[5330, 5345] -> 48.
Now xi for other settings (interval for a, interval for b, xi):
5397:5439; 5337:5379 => 2797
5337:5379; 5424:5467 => 2784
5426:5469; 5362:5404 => 2998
